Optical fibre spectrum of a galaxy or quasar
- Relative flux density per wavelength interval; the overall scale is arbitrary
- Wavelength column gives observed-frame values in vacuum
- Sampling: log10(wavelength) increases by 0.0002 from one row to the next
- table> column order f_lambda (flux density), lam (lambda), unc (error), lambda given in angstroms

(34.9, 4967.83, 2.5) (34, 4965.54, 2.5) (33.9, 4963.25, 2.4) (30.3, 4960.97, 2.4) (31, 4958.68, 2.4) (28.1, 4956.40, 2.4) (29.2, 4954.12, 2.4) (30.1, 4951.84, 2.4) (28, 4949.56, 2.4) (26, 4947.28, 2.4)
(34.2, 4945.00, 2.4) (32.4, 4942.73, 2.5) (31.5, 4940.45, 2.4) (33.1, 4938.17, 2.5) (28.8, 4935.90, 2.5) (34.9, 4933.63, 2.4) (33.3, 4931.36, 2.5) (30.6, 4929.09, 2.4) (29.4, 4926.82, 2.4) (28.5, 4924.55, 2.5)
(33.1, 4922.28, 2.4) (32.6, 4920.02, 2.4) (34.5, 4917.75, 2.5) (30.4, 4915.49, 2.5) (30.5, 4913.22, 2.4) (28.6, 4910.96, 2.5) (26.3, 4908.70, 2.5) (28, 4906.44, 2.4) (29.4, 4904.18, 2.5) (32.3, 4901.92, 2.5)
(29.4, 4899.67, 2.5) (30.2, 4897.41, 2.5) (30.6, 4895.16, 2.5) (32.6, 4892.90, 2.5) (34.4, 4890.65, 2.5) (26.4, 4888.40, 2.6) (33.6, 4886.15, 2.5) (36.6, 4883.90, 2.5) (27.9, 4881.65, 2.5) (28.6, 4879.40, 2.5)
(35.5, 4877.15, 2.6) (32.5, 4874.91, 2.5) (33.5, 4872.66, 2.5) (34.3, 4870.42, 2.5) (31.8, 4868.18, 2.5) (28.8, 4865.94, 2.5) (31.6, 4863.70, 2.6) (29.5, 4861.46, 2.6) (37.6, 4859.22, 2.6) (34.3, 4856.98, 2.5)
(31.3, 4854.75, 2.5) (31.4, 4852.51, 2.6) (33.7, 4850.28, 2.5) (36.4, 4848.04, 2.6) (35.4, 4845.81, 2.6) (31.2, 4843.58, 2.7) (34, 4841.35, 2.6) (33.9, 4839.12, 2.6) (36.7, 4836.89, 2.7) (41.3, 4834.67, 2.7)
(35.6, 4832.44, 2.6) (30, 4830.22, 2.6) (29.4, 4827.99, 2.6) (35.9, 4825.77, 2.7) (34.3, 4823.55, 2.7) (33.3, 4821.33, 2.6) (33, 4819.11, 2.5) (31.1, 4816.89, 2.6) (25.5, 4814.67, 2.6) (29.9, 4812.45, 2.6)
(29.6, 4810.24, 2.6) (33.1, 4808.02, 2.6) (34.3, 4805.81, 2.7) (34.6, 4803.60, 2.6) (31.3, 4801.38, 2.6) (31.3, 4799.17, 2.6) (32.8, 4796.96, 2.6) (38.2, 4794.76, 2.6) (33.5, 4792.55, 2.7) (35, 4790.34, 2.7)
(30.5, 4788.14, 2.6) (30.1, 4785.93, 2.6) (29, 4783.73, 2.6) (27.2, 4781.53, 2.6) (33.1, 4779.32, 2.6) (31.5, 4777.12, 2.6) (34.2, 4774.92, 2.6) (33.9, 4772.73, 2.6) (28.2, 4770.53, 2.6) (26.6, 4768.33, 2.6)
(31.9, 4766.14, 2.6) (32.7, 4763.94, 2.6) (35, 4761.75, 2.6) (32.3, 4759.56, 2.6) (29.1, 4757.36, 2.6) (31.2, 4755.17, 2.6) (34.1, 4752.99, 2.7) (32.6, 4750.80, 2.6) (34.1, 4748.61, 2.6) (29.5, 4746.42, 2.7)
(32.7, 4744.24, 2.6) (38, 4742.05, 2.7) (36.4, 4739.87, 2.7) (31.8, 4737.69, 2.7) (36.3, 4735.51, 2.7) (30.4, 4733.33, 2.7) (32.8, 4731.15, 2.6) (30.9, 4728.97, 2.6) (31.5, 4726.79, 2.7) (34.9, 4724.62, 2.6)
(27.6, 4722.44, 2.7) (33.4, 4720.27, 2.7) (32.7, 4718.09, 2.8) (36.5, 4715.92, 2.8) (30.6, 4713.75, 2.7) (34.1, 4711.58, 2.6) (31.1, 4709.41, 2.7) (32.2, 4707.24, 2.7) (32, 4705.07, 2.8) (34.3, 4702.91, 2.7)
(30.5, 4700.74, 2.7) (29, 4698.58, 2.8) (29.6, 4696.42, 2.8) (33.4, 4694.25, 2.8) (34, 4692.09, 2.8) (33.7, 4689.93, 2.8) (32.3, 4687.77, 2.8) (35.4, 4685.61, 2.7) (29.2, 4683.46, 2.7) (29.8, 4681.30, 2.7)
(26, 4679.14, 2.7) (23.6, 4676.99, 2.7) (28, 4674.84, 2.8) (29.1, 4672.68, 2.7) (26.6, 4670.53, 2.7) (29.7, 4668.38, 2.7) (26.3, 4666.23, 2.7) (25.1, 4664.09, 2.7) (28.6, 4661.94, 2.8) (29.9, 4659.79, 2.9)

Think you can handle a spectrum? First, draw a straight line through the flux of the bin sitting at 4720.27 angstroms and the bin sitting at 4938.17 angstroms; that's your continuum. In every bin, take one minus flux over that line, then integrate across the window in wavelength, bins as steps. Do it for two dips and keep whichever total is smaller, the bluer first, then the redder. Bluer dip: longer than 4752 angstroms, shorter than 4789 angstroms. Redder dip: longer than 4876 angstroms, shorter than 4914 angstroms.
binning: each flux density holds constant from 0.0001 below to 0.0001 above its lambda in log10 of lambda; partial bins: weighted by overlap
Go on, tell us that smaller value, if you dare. 2.4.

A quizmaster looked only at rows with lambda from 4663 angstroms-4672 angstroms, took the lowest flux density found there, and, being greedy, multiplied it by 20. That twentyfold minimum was 502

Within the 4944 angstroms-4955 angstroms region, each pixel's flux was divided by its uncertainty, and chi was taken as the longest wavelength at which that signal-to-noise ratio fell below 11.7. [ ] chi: 4949.56 angstroms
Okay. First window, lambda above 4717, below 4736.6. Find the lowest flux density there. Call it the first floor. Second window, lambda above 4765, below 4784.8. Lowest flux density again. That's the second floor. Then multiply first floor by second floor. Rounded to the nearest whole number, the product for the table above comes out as 734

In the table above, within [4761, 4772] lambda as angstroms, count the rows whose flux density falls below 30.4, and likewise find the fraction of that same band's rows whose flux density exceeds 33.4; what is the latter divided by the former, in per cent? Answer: 10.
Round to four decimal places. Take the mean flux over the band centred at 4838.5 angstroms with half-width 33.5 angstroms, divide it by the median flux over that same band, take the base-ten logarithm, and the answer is -0.0034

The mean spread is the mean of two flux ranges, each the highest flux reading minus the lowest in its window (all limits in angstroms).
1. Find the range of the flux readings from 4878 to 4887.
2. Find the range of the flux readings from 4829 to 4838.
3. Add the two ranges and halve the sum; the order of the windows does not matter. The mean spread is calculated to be 10.0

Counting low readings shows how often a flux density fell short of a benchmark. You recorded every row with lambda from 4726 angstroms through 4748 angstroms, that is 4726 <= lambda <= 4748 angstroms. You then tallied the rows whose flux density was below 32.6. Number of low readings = 5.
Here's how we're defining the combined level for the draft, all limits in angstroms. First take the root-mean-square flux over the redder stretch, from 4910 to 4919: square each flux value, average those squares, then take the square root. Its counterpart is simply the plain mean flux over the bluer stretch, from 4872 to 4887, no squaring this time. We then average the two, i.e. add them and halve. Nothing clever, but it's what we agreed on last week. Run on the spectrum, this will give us 31.8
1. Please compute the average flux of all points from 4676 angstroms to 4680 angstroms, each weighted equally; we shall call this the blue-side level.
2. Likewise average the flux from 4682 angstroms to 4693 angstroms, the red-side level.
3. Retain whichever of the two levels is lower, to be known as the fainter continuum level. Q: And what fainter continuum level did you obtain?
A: 24.8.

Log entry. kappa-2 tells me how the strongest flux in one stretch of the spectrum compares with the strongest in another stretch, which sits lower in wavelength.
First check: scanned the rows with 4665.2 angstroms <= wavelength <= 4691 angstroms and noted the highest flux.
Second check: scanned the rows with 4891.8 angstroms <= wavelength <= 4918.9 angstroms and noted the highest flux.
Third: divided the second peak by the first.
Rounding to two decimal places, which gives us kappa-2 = 0.97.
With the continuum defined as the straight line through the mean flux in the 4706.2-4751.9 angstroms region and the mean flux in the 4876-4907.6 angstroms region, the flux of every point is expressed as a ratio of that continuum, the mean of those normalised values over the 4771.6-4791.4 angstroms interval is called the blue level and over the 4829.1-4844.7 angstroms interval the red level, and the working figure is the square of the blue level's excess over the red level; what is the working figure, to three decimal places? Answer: 0.013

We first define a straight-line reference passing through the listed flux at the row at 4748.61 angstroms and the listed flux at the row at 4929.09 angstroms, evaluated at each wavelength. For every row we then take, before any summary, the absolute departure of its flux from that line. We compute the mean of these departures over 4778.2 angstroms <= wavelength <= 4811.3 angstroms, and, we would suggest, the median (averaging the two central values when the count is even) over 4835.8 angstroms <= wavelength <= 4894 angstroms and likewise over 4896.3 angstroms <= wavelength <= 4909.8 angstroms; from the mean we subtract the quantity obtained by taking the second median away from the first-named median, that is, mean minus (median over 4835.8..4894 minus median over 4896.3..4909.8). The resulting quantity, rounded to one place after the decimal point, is 1.7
